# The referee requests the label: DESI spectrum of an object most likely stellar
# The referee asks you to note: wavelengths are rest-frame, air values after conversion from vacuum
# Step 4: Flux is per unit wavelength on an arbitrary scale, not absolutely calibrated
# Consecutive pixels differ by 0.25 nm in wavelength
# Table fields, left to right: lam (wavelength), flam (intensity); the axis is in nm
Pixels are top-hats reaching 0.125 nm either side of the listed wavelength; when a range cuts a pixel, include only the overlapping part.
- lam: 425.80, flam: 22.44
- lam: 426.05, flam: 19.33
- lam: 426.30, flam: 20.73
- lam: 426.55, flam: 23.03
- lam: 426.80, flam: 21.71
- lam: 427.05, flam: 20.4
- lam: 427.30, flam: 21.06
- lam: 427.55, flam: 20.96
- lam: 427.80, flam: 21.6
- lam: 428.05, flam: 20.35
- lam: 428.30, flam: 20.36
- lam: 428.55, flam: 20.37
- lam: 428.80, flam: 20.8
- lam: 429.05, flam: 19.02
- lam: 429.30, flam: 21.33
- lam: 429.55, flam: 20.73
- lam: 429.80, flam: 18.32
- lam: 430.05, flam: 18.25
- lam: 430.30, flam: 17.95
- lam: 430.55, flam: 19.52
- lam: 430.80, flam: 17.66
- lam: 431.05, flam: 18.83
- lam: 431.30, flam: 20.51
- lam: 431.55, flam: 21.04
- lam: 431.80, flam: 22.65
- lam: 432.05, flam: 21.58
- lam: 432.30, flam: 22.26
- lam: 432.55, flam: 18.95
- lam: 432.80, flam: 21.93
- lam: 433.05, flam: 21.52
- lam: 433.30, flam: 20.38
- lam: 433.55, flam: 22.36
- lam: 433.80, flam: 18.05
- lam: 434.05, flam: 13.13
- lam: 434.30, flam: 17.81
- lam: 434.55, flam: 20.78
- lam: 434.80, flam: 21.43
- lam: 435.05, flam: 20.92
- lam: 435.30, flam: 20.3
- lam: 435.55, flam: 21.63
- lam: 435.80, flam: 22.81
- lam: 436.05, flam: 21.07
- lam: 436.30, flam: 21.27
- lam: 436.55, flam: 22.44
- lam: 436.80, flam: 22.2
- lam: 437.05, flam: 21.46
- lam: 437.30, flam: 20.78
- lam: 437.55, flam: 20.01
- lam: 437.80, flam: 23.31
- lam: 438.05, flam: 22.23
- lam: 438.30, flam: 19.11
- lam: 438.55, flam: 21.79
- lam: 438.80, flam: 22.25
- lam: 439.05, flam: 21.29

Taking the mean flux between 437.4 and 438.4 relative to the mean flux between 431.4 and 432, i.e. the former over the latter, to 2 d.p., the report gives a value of 0.97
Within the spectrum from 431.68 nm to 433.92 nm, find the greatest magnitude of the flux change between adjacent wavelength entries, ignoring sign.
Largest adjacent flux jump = 4.3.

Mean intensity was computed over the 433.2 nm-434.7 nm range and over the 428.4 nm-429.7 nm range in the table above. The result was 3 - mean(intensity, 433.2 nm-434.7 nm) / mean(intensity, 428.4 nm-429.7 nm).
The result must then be 2.08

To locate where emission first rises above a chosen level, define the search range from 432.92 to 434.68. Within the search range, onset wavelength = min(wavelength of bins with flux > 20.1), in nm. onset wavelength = 433.05 nm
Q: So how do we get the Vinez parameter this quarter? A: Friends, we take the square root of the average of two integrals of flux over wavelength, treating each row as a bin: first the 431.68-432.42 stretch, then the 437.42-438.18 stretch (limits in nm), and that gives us 4.06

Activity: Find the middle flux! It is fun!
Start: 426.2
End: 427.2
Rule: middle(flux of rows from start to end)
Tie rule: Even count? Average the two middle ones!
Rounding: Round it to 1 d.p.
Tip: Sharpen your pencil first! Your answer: 21.2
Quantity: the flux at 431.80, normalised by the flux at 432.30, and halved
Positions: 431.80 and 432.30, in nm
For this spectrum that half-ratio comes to 0.51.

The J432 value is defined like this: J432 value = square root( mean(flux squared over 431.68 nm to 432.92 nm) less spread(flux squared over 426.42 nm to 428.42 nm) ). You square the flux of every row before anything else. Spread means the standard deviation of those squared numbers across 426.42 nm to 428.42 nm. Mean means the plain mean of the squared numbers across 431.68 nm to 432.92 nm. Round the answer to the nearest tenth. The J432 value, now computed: 20.6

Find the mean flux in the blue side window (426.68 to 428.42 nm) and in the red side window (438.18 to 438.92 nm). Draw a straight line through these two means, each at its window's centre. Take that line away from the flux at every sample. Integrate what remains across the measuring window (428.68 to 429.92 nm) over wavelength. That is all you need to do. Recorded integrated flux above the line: -1.1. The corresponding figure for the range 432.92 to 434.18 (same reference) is -2.4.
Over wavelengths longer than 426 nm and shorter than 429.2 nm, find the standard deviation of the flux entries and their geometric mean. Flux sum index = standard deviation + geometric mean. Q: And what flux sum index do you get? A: 21.7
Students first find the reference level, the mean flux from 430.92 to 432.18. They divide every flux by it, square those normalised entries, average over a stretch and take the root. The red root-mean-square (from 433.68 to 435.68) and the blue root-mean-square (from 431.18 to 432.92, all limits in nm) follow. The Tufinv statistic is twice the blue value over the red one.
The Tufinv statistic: 2.19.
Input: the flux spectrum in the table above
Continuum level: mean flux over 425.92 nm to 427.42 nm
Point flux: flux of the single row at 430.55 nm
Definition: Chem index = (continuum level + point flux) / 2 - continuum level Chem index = -0.8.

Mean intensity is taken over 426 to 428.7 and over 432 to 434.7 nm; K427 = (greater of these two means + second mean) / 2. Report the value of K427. 20.4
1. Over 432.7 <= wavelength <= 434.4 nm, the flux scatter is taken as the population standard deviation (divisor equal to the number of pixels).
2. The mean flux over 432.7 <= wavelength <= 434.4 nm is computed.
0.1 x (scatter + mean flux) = 2.23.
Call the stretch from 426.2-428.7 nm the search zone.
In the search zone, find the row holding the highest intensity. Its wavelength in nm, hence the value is 426.55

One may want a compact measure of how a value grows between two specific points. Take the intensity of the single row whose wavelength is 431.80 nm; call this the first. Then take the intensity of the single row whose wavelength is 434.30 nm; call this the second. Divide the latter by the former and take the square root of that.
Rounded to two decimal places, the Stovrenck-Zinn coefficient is 0.89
